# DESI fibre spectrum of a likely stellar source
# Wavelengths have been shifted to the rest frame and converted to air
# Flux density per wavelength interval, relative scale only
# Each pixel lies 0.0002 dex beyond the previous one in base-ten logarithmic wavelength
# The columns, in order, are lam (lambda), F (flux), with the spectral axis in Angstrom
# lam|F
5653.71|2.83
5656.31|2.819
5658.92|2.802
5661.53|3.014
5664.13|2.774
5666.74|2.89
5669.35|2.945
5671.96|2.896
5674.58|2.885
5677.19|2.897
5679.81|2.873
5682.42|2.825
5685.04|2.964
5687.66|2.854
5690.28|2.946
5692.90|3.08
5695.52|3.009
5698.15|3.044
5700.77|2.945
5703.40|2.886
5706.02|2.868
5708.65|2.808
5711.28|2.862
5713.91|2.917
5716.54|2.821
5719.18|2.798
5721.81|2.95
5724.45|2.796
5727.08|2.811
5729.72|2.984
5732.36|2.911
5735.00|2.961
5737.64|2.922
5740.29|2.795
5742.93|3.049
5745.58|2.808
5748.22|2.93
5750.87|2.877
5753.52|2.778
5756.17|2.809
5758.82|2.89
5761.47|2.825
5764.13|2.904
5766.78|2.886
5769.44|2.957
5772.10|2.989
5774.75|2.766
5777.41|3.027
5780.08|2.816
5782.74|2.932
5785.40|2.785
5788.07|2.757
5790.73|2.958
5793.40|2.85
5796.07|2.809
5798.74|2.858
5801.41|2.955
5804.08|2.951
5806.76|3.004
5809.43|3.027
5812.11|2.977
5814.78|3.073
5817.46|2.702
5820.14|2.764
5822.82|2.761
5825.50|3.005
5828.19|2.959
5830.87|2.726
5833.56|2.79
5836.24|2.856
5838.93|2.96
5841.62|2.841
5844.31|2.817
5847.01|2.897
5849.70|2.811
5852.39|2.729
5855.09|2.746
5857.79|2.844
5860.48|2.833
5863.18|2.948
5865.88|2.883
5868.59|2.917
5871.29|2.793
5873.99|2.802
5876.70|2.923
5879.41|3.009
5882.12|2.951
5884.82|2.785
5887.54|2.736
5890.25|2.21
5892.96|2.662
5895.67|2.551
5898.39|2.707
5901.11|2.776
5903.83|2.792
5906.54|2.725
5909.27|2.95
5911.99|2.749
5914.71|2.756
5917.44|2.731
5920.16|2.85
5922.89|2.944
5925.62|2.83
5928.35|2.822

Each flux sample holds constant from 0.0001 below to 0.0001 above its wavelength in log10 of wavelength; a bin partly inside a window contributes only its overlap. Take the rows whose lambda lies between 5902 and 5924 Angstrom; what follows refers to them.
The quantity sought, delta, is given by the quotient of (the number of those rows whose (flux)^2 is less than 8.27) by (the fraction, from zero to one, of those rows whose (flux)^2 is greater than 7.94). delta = 16.0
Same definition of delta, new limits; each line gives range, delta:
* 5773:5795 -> 10.0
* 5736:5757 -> 8.0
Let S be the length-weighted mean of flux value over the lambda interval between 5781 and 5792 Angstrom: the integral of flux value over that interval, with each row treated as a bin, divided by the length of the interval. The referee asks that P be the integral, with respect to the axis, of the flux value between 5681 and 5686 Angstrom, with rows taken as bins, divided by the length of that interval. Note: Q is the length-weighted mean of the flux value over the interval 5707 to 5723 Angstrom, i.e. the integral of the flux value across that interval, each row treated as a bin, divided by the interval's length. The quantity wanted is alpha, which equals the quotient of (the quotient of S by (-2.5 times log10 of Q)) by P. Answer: -0.87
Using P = 2.89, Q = 2.86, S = 2.86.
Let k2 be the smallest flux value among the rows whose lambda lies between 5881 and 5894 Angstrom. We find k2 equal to 2.21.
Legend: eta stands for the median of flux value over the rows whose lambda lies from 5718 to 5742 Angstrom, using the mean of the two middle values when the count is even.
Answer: 2.91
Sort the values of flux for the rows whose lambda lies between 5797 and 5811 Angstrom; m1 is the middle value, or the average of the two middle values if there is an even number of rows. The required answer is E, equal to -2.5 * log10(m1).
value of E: -1.18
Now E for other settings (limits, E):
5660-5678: -1.15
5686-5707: -1.17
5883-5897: -1.06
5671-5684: -1.15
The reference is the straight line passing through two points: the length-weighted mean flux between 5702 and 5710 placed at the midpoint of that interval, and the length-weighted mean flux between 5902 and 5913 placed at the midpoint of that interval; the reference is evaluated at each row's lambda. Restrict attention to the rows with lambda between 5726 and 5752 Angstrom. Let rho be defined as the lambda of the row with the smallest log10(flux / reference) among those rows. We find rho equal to 5740.29 Angstrom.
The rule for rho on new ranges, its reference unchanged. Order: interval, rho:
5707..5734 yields 5724.45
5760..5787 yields 5774.75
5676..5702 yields 5682.42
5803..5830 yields 5817.46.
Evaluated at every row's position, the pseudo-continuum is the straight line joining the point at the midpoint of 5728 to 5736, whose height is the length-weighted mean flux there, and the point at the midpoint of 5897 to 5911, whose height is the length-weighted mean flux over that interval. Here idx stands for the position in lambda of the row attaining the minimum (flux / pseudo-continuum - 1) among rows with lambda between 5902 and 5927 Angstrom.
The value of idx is 5906.54 Angstrom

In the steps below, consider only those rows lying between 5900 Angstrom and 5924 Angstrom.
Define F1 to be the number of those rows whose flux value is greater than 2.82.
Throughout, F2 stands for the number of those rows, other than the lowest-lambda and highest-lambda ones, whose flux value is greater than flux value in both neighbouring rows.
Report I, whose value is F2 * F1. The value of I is 9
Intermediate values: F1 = 3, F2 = 3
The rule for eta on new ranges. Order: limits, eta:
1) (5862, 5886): 2.92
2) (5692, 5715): 2.92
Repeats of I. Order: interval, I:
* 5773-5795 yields 12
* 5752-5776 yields 18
